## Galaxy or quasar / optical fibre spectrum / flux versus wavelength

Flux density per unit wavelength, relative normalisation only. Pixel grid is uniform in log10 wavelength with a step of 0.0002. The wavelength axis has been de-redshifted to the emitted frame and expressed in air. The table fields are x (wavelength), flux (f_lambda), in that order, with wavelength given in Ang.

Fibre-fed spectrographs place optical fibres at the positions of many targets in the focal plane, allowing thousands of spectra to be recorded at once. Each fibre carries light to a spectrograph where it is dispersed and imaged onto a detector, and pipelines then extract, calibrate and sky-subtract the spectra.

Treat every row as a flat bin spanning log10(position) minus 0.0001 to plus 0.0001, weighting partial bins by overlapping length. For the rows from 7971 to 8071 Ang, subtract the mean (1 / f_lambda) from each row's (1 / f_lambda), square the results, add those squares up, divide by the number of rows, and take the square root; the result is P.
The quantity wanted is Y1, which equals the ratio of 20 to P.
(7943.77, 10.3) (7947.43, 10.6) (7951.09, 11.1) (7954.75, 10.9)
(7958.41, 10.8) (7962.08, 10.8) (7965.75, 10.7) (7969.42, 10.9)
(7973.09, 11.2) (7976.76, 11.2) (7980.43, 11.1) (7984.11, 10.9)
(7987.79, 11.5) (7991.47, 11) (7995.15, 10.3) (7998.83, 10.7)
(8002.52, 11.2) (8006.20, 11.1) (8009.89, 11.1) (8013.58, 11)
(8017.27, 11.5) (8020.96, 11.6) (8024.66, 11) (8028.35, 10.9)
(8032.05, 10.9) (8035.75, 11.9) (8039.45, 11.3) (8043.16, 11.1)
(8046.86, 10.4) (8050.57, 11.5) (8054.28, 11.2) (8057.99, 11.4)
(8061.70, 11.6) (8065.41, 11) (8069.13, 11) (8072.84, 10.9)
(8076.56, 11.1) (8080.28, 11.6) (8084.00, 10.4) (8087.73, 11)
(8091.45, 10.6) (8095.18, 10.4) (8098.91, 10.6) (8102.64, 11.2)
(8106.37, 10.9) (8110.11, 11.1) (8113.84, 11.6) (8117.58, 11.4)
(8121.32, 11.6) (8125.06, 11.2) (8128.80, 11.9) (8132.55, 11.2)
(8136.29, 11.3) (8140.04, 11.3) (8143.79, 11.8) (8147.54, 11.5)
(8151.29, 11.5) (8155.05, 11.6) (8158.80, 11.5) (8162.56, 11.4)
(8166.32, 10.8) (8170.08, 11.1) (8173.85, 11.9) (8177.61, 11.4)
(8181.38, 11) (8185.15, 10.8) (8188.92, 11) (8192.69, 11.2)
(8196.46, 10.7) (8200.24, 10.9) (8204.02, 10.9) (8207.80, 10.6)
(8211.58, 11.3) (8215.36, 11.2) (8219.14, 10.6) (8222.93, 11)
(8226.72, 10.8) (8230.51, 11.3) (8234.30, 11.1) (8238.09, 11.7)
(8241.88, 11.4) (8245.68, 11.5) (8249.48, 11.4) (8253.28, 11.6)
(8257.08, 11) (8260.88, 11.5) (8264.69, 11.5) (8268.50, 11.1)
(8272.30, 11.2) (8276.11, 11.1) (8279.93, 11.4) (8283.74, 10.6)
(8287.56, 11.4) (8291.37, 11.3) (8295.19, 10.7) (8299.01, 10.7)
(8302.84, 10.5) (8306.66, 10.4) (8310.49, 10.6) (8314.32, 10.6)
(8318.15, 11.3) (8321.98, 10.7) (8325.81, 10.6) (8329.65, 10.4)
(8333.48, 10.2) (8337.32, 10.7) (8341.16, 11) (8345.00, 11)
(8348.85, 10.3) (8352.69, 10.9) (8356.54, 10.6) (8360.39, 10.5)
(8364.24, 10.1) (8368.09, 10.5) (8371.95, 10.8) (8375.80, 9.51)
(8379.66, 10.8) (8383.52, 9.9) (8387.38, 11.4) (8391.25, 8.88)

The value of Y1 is 7091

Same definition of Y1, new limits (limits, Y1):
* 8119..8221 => 6919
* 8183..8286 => 7861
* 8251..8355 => 5988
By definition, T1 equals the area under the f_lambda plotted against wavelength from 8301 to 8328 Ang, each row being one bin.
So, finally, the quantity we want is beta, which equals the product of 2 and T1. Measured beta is 576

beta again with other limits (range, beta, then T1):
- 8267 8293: 580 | 290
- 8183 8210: 587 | 294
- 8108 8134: 594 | 297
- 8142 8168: 595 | 298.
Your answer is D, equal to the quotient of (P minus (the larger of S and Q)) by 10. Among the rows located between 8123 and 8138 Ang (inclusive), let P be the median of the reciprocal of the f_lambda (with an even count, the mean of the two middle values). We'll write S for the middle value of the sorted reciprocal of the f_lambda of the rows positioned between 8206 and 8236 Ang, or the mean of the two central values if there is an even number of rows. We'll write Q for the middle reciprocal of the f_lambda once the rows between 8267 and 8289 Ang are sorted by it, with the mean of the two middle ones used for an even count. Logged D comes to -0.0002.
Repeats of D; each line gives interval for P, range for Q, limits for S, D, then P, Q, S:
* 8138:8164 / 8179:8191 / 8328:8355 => -0.0007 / 0.0870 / 0.0909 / 0.093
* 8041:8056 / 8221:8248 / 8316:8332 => -0.0004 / 0.0897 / 0.0885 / 0.094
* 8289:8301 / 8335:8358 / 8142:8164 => 0.0001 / 0.0935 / 0.0926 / 0.087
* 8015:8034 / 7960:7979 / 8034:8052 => -0.0001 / 0.0909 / 0.0917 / 0.088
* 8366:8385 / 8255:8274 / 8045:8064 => 0.0006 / 0.0952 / 0.0893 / 0.088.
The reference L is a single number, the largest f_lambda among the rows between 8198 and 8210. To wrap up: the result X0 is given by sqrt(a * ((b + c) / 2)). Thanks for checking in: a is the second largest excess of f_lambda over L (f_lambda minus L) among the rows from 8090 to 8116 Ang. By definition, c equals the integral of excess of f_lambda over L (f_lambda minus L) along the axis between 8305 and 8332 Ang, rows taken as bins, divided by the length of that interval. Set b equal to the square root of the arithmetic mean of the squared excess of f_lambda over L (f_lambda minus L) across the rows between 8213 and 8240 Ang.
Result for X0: 0.14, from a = 0.30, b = 0.39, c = -0.2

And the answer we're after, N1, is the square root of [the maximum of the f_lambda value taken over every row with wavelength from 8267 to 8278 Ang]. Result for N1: 3.35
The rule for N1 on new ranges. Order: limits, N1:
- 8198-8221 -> 3.36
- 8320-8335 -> 3.27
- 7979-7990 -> 3.39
